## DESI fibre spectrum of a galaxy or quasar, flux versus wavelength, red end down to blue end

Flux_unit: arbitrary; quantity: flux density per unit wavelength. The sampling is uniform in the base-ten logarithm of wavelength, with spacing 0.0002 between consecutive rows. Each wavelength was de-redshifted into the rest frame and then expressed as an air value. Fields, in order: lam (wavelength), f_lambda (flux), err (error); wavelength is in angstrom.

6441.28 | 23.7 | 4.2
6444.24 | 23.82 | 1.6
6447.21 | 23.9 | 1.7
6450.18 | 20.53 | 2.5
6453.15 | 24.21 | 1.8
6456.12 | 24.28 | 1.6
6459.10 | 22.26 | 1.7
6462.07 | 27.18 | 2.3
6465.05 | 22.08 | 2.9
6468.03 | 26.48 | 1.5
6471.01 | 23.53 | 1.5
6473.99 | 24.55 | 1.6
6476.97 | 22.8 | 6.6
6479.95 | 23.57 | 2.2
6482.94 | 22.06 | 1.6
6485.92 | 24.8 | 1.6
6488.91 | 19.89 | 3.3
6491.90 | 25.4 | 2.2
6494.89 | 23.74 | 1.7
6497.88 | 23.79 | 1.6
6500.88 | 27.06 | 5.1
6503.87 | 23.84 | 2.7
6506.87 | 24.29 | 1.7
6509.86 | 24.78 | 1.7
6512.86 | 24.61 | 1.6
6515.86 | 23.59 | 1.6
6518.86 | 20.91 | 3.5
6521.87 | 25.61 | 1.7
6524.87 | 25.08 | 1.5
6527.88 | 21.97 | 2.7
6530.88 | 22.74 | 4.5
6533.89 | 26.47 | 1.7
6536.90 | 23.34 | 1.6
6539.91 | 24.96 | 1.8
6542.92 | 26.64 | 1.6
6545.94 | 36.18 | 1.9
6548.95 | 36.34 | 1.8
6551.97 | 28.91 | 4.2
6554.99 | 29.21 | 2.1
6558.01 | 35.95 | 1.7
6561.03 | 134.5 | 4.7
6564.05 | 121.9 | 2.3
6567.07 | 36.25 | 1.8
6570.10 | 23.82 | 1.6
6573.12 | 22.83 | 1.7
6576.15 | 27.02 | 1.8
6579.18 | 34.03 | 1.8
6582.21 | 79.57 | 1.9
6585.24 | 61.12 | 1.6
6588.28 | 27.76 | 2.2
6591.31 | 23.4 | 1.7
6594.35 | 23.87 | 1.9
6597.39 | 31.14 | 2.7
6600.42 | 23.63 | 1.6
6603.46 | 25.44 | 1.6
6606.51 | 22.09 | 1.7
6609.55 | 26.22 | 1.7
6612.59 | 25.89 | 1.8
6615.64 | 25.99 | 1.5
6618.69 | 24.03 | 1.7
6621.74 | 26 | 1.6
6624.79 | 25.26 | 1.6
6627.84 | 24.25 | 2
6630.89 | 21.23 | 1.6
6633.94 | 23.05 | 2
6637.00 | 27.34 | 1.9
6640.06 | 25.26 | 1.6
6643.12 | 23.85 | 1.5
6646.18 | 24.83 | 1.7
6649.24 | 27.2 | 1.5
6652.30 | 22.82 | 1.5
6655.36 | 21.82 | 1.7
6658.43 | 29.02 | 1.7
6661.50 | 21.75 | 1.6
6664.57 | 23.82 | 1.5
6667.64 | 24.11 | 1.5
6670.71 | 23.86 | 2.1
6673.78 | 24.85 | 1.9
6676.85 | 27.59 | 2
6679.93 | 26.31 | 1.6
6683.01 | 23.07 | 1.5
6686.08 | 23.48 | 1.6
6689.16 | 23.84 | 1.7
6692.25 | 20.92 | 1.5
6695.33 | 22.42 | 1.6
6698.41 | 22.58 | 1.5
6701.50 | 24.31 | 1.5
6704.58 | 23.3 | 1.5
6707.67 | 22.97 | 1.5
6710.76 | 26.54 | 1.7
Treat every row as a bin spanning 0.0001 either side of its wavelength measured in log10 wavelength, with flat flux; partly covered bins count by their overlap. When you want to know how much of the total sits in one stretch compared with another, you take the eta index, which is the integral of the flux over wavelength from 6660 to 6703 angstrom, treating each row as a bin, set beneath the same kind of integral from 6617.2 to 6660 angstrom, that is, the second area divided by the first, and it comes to 1.0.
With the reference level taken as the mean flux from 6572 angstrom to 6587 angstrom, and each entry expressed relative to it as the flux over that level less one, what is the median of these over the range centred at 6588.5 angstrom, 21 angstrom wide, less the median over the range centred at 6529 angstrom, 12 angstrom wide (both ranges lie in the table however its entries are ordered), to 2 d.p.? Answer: 0.16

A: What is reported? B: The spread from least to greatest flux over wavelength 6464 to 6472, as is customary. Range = 4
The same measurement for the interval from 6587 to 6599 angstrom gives 8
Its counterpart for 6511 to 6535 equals 6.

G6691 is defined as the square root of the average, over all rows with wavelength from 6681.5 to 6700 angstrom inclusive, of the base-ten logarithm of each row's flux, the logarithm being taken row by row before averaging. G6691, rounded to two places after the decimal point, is 1.16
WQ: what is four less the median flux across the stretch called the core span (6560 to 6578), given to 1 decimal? -27.6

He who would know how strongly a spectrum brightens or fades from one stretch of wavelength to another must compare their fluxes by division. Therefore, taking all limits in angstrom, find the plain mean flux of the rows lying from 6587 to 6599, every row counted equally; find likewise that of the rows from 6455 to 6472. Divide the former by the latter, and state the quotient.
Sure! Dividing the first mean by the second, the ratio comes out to 1.09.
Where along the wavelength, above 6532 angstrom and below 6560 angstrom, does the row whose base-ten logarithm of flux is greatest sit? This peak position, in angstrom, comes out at 6548.95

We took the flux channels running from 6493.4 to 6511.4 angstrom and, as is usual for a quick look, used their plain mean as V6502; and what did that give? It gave 24.6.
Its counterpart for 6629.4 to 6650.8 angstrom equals 24.7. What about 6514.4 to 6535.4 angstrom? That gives 23.8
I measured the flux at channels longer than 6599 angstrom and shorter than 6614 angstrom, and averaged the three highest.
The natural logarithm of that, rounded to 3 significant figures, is 3.25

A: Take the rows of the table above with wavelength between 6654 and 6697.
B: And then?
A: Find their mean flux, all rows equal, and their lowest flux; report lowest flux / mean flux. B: 0.87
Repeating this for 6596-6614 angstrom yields 0.86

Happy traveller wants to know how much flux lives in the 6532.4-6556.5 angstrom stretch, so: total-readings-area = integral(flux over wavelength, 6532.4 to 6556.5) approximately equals 699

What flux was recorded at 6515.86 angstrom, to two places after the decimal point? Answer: 23.59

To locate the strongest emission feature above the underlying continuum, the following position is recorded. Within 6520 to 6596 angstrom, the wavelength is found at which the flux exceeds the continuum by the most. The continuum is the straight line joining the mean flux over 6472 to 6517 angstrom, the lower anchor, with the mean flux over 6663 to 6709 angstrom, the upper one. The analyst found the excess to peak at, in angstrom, 6561.03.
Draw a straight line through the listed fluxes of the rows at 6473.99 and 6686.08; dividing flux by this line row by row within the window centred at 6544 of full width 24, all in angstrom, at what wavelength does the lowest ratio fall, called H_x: 6536.90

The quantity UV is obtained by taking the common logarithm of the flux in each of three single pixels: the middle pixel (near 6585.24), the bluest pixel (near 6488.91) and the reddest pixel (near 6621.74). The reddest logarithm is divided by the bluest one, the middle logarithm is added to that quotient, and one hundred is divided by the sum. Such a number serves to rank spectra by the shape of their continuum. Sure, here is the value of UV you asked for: 34.8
